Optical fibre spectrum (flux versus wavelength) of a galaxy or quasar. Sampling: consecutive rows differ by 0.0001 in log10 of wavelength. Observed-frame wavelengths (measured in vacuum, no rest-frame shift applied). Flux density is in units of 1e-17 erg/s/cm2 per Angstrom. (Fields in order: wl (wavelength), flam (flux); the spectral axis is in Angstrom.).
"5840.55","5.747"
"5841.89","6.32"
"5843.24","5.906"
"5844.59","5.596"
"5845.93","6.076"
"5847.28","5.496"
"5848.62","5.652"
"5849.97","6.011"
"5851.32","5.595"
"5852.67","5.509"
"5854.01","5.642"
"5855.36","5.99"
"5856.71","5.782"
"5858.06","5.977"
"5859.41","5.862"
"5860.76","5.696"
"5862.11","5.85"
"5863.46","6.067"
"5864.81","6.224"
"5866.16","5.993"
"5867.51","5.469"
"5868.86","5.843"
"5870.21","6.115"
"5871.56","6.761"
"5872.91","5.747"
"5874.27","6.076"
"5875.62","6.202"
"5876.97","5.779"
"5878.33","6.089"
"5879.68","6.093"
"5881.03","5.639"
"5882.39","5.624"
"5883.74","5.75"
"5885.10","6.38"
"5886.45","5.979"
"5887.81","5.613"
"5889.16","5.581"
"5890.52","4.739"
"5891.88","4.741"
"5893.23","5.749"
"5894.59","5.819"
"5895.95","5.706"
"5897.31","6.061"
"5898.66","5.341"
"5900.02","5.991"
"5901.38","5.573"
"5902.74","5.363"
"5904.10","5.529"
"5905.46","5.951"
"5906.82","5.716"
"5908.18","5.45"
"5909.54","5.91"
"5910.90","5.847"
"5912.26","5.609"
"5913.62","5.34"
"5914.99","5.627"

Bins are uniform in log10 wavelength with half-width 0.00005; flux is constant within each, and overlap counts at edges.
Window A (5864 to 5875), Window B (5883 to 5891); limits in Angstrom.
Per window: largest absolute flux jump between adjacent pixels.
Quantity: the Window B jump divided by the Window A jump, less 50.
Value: -49.2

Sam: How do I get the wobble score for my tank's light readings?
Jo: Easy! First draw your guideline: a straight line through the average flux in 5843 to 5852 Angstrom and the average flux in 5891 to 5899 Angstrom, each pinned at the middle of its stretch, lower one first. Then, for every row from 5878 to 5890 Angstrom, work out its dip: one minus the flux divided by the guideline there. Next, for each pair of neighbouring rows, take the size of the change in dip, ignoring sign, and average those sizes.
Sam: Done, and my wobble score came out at 0.045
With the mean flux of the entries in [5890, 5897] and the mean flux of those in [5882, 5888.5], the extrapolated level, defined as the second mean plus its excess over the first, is 6.4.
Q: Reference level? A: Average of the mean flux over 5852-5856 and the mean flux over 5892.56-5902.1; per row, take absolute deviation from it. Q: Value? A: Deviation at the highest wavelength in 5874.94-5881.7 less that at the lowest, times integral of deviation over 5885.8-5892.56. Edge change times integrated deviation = -1.3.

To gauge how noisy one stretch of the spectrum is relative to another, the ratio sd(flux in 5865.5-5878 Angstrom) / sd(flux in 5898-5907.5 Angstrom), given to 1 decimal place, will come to 1.4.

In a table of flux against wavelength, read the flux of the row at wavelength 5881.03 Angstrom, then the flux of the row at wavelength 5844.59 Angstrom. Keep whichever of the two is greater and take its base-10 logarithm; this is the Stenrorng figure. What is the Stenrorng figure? 0.751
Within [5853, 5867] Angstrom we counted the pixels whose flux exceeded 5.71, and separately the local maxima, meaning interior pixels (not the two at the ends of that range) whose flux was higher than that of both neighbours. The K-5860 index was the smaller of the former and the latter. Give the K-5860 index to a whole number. 3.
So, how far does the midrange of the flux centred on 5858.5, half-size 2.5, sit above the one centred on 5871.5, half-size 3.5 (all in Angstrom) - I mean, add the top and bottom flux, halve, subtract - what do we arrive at -0.42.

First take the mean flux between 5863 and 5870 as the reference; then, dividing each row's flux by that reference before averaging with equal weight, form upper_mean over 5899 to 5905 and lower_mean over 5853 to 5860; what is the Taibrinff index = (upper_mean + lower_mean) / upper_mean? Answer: 2.04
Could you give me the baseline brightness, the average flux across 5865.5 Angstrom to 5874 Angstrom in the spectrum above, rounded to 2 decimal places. 5.99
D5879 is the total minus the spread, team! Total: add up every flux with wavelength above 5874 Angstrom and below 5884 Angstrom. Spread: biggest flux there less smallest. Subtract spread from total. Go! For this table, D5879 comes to 46.7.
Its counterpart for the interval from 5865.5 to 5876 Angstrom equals 46.9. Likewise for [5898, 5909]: 44.3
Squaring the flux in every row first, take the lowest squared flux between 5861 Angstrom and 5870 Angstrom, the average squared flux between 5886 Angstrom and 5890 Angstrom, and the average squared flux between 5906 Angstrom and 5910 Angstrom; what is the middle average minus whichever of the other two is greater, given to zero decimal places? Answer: 0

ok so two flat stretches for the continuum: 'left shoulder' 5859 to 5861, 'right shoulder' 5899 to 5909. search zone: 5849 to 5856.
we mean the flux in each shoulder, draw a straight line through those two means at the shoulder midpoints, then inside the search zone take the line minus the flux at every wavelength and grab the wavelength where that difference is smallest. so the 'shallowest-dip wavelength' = 5849.97 Angstrom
